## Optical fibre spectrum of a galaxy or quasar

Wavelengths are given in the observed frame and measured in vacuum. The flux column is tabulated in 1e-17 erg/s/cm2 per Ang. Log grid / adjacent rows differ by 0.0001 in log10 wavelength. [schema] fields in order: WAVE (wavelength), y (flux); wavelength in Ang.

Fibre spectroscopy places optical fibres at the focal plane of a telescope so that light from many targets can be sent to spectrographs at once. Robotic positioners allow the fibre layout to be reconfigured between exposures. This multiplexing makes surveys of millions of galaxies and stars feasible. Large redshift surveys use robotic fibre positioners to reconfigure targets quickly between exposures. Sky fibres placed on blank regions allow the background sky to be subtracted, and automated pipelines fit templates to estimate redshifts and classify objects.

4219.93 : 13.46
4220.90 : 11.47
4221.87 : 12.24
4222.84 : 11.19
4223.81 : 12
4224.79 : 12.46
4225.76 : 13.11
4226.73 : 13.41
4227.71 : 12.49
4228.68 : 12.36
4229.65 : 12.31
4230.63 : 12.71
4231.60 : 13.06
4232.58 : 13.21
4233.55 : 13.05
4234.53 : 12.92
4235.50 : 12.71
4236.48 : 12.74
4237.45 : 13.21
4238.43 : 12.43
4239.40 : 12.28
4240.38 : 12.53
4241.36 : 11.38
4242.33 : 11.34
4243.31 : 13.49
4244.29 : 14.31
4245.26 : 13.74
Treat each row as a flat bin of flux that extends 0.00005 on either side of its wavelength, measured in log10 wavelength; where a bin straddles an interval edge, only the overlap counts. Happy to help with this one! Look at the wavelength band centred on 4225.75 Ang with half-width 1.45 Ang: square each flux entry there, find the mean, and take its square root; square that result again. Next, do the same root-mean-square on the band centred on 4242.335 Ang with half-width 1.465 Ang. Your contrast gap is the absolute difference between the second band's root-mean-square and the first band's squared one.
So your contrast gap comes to 157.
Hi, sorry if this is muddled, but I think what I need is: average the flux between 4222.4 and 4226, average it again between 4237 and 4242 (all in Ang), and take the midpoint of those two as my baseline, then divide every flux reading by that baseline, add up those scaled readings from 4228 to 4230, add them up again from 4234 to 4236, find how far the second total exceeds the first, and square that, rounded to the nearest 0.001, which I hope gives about 0.006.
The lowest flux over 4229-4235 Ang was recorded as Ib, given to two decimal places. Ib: 12.31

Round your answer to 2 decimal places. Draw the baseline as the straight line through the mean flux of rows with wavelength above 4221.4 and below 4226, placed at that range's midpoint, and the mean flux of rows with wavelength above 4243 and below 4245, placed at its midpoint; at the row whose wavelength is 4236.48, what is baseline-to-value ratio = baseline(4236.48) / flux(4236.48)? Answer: 1.04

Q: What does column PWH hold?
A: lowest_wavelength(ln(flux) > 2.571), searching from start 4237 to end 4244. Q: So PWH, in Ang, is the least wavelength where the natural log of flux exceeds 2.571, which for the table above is 4237.45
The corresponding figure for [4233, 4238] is 4237.45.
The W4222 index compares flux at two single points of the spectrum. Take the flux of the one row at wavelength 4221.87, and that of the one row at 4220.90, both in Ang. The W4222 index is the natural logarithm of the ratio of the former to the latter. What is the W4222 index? 0.06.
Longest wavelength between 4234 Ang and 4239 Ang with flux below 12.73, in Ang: 4238.43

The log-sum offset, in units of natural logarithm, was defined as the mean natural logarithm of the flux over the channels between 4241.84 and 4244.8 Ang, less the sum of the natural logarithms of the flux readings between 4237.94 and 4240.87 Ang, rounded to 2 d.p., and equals -4.99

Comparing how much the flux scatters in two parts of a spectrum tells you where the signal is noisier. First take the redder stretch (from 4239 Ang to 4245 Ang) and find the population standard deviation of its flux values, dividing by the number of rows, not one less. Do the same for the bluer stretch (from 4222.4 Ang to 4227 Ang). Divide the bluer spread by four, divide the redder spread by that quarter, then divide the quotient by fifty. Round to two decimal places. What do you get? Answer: 0.11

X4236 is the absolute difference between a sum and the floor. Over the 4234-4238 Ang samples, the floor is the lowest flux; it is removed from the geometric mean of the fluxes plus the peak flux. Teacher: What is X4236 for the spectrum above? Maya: 13.4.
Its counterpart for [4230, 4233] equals 13.5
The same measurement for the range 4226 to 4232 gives 13.8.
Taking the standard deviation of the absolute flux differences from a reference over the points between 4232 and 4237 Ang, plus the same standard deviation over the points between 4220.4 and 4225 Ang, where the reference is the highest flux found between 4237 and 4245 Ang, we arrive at 0.7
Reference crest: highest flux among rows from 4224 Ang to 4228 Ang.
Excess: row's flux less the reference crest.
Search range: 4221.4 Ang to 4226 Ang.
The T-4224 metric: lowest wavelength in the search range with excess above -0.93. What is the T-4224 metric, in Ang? 4225.76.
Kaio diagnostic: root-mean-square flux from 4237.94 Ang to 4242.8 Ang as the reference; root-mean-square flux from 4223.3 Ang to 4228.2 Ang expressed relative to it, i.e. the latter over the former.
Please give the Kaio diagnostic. 1.06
